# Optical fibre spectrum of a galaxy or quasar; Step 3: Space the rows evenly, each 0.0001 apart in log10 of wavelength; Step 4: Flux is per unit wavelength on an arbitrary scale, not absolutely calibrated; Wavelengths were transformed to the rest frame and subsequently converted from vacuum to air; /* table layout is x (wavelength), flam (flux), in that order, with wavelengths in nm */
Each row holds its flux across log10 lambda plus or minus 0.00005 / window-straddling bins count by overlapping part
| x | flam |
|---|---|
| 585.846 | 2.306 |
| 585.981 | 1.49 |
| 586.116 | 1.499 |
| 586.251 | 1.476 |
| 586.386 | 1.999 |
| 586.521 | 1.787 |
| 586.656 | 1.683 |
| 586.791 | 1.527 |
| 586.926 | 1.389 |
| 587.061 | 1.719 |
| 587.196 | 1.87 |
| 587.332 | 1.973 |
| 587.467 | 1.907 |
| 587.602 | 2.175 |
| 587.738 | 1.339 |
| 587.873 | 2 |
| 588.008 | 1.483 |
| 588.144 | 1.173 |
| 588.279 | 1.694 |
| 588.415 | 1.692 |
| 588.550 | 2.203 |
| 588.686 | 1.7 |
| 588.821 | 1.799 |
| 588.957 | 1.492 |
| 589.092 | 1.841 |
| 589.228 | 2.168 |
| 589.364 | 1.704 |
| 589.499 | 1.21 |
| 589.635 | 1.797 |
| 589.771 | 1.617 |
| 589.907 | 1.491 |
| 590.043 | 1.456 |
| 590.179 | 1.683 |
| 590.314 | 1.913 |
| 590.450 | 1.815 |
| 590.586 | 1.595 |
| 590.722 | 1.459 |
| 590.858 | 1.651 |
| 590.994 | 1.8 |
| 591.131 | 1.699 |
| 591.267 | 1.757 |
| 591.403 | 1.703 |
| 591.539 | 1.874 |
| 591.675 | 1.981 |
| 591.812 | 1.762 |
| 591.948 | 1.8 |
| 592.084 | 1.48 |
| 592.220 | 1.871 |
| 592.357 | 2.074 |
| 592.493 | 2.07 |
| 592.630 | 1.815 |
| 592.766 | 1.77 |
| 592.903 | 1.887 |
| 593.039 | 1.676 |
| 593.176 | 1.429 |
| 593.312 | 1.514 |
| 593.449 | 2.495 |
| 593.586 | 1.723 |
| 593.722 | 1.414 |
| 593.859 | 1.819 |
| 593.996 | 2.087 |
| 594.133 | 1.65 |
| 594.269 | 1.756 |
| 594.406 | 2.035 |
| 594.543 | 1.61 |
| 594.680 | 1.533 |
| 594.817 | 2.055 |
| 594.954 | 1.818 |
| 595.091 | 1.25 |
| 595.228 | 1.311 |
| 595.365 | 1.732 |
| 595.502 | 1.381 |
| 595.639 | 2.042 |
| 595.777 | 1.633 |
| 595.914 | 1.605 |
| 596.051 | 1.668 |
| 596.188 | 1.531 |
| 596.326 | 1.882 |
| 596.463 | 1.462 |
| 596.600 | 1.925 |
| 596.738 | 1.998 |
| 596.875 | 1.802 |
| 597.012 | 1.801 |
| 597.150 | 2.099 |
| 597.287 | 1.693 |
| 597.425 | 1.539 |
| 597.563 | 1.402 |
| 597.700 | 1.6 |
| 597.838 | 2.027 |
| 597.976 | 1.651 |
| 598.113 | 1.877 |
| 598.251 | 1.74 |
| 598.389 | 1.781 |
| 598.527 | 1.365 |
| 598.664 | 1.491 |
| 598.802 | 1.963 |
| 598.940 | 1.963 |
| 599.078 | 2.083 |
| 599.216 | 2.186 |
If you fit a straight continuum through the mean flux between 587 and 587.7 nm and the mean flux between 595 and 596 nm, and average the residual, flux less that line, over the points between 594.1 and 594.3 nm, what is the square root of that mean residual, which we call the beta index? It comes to 0.28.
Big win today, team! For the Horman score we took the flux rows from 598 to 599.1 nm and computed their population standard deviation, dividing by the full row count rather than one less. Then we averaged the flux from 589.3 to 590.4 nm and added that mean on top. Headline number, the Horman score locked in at 1.84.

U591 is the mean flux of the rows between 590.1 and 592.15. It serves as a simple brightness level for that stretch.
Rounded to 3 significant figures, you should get 1.73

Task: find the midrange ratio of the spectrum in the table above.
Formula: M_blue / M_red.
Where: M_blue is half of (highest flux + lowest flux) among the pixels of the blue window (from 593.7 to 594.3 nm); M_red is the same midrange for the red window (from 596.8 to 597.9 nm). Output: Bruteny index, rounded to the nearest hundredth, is 1.00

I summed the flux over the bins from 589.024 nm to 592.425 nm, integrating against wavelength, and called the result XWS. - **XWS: 5.88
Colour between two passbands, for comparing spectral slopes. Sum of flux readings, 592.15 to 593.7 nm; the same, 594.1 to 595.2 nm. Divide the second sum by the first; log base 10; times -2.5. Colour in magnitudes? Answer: 0.4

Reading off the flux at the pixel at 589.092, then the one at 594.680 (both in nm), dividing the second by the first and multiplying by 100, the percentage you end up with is 83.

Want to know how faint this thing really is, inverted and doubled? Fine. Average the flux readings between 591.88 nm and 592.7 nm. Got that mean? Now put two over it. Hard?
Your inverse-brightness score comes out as 1.08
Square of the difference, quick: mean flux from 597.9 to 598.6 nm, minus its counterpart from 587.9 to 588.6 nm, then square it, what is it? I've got 0.001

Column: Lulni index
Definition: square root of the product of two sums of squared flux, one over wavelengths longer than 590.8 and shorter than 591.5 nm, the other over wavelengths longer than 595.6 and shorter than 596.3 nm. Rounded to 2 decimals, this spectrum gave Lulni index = 14.69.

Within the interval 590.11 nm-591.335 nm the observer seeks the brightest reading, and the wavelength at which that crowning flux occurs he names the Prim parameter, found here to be 590.314 nm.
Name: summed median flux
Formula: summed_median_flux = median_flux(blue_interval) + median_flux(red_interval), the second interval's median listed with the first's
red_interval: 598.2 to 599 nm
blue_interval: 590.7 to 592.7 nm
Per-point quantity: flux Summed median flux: 3.56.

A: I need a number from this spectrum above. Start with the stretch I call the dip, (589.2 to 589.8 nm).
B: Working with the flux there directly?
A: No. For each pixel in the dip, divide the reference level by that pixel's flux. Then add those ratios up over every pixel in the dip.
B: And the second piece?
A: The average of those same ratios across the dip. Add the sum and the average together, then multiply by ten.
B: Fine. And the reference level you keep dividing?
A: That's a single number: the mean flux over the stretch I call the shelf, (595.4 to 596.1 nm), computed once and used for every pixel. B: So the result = 61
